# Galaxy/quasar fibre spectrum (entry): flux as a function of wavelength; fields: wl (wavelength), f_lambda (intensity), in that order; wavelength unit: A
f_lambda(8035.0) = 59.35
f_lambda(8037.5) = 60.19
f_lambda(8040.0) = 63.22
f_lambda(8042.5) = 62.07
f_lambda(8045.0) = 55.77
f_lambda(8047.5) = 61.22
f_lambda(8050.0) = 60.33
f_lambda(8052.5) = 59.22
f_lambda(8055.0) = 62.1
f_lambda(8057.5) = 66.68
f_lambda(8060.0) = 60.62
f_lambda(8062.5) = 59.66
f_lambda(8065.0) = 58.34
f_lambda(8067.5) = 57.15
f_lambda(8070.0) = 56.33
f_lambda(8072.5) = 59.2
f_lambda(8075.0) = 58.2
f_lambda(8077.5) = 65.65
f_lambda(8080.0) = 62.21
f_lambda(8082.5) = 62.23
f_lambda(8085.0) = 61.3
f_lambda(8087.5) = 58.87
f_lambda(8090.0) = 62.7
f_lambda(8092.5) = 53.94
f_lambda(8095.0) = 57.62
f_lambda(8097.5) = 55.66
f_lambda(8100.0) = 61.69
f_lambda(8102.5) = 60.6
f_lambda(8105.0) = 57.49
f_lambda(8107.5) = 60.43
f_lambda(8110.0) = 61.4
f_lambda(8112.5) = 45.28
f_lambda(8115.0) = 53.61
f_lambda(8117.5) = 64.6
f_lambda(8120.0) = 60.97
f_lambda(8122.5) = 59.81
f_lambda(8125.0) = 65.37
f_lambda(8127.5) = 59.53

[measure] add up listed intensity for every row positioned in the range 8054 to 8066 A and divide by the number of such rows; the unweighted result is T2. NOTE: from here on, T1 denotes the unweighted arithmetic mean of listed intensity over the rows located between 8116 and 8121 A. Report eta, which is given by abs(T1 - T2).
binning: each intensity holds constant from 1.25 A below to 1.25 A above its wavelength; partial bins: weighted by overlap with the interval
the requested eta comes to 1.3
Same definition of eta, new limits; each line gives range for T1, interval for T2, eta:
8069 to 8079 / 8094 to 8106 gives 1.2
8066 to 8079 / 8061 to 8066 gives 0.3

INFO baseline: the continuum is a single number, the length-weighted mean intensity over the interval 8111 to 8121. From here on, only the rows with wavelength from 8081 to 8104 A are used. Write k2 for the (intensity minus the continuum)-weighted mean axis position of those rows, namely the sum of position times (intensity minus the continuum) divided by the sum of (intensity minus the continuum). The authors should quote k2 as 8091.1 A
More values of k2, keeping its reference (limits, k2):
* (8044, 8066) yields 8055.9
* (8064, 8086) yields 8078.2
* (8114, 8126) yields 8122.0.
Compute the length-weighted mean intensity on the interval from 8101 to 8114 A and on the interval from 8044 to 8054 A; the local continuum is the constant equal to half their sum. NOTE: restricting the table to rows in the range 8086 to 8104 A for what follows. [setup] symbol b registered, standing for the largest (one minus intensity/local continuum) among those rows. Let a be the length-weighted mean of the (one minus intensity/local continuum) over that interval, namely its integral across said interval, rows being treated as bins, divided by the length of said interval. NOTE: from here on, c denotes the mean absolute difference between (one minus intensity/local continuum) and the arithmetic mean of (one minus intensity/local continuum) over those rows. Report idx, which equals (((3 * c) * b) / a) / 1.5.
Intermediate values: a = -0.010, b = 0.073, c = 0.044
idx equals -0.66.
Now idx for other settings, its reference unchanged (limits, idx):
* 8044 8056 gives -0.09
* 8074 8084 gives 0.00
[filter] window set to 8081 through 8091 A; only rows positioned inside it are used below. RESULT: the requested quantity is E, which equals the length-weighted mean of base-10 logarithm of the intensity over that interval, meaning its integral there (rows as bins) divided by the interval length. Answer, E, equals 1.79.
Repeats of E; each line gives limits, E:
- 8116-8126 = 1.79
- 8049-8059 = 1.79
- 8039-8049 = 1.78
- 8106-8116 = 1.74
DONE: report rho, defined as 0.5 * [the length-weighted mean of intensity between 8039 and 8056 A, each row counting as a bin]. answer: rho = 30.2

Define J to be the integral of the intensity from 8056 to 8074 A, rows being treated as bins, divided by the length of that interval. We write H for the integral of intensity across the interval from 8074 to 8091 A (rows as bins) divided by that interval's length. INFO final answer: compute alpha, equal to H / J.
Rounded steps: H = 61.6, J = 59.7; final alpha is 1.03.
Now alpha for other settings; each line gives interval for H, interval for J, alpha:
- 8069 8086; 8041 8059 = 1.00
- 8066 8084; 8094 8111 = 1.01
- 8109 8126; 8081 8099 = 0.99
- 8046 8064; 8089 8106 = 1.05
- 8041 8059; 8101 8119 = 1.06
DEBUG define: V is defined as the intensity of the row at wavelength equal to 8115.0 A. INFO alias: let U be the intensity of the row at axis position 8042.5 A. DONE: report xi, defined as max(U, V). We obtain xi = 62.1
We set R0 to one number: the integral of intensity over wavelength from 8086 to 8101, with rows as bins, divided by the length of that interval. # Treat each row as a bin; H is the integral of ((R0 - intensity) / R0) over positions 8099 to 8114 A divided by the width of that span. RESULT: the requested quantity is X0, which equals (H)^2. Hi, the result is 0.0002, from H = 0.01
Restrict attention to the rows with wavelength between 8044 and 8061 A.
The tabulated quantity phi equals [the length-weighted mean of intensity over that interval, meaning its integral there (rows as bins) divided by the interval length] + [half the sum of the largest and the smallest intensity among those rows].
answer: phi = 122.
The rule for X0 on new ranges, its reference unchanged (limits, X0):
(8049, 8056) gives 0.0013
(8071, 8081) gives 0.0022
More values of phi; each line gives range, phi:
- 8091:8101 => 115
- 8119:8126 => 125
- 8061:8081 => 121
